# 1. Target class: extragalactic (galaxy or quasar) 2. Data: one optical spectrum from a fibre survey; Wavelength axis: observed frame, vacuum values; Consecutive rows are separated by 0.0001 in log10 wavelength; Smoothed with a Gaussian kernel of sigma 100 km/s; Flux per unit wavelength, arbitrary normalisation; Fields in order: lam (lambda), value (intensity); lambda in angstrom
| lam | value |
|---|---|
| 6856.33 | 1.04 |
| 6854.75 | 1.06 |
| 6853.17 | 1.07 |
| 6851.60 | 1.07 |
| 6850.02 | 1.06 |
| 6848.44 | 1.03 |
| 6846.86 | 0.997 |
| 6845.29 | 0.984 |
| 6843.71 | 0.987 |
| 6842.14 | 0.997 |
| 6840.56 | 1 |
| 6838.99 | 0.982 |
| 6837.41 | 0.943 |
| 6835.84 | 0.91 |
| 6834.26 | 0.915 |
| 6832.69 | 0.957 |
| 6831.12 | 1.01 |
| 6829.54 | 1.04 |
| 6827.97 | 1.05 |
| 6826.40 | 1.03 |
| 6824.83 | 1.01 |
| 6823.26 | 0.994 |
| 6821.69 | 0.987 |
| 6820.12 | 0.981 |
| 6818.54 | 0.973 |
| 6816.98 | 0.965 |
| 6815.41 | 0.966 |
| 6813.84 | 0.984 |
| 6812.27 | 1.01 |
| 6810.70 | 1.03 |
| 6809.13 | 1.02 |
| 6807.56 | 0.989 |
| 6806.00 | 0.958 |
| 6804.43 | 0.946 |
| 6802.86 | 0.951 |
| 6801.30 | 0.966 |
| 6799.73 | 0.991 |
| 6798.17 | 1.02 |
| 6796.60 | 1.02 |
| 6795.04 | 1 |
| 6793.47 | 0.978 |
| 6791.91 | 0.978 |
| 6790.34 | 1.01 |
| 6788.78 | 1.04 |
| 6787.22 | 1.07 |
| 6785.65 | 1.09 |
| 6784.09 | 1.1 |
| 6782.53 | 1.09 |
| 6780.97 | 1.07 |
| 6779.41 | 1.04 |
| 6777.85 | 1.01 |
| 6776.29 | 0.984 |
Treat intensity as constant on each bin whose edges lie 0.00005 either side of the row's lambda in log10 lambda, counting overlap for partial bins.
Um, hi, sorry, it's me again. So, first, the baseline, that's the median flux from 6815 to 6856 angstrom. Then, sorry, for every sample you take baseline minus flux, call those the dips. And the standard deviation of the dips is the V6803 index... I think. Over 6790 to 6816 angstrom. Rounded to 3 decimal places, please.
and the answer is 0.026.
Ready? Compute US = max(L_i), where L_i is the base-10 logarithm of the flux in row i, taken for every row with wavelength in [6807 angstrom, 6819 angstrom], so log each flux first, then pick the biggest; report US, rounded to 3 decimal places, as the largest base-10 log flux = 0.013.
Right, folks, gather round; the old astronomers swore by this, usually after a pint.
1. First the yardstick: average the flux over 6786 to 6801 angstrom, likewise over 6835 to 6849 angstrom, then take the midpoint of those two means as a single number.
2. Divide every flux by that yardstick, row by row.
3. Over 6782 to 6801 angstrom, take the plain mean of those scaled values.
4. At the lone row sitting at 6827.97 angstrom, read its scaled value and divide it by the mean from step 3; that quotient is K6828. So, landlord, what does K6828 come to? 1.02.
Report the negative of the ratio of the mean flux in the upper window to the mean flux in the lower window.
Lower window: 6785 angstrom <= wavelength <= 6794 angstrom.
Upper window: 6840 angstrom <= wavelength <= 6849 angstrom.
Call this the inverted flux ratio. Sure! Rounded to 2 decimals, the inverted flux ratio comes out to -0.97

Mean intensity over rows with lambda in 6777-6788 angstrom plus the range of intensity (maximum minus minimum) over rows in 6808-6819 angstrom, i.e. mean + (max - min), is 1.13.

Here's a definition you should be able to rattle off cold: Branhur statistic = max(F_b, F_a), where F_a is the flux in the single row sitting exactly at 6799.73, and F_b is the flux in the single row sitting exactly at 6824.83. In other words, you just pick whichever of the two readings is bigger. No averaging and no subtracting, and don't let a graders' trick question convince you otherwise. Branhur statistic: 1.010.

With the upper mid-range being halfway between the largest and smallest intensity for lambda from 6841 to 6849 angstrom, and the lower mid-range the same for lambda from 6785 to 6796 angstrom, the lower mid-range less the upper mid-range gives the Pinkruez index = 0.03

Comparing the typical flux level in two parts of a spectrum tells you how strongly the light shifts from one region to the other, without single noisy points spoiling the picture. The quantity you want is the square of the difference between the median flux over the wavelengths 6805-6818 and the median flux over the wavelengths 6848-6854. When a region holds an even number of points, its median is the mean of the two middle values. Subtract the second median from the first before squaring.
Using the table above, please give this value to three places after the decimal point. 0.006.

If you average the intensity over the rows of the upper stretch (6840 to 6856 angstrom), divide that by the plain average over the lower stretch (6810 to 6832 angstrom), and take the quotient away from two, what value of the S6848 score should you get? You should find 0.98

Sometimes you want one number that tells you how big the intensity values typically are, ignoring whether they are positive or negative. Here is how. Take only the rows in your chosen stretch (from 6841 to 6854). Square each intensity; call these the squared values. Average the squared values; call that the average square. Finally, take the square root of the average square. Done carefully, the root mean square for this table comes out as 1.02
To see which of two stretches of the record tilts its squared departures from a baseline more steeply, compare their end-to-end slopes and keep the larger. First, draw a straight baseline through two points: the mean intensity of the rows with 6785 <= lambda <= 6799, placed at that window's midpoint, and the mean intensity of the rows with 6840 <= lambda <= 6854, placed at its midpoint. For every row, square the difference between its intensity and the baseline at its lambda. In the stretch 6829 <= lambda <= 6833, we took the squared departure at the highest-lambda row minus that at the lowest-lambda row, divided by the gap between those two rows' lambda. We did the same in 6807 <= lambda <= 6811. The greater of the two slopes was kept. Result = 0.0012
